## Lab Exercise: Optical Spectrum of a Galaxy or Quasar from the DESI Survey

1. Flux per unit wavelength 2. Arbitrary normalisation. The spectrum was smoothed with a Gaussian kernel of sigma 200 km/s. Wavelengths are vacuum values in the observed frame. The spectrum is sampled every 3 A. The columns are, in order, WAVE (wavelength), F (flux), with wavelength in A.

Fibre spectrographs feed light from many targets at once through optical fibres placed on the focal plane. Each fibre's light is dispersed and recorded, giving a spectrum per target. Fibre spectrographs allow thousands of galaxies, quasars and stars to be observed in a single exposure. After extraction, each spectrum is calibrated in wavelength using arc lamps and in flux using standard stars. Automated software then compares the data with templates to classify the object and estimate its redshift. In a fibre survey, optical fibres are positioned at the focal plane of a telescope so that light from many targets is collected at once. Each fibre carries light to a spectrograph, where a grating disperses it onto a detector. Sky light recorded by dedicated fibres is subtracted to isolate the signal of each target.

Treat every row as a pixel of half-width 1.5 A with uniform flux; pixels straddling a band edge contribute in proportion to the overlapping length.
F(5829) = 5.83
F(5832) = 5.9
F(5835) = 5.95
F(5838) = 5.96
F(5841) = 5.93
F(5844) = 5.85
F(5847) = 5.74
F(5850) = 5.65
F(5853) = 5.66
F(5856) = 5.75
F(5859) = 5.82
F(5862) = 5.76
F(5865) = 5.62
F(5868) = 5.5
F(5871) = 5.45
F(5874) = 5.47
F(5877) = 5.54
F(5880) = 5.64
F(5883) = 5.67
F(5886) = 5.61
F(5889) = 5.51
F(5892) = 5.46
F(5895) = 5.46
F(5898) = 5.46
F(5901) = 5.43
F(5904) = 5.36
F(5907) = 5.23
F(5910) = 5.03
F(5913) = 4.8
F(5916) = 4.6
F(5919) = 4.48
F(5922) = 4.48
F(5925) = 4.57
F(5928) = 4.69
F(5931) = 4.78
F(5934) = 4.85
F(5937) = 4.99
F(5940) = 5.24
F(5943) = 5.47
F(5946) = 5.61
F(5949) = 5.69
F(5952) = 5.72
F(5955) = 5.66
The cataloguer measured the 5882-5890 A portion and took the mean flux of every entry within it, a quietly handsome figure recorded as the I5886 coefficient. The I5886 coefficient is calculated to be 5.60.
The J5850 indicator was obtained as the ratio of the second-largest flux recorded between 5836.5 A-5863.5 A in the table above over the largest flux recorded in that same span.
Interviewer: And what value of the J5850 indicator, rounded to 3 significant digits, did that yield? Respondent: 0.995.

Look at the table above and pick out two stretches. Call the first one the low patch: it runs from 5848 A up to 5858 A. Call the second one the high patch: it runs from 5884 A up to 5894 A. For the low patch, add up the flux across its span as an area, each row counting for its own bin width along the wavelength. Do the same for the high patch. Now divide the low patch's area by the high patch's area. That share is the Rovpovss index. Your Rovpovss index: 1.03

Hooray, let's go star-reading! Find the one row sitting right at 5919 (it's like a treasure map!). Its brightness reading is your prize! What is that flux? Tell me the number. 4.48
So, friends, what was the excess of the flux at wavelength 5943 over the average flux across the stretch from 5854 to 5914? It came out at 0.0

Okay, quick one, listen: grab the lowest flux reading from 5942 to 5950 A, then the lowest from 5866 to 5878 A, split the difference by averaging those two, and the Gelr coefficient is 5.46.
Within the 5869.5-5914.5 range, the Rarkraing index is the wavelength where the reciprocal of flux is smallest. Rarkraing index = 5883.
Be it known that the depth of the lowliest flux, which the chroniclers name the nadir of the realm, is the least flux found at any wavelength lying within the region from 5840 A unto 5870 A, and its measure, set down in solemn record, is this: 5.5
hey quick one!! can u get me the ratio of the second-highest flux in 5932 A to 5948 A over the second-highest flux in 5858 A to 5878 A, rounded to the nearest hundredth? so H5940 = 0.95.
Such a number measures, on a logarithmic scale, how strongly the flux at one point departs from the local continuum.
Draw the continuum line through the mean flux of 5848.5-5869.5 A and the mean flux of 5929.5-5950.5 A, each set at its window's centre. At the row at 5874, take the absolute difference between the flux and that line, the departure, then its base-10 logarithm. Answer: -0.9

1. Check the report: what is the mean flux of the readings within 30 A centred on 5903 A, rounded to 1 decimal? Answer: 5.2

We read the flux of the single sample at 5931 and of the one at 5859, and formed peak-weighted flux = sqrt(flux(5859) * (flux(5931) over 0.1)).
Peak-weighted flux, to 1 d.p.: 16.7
